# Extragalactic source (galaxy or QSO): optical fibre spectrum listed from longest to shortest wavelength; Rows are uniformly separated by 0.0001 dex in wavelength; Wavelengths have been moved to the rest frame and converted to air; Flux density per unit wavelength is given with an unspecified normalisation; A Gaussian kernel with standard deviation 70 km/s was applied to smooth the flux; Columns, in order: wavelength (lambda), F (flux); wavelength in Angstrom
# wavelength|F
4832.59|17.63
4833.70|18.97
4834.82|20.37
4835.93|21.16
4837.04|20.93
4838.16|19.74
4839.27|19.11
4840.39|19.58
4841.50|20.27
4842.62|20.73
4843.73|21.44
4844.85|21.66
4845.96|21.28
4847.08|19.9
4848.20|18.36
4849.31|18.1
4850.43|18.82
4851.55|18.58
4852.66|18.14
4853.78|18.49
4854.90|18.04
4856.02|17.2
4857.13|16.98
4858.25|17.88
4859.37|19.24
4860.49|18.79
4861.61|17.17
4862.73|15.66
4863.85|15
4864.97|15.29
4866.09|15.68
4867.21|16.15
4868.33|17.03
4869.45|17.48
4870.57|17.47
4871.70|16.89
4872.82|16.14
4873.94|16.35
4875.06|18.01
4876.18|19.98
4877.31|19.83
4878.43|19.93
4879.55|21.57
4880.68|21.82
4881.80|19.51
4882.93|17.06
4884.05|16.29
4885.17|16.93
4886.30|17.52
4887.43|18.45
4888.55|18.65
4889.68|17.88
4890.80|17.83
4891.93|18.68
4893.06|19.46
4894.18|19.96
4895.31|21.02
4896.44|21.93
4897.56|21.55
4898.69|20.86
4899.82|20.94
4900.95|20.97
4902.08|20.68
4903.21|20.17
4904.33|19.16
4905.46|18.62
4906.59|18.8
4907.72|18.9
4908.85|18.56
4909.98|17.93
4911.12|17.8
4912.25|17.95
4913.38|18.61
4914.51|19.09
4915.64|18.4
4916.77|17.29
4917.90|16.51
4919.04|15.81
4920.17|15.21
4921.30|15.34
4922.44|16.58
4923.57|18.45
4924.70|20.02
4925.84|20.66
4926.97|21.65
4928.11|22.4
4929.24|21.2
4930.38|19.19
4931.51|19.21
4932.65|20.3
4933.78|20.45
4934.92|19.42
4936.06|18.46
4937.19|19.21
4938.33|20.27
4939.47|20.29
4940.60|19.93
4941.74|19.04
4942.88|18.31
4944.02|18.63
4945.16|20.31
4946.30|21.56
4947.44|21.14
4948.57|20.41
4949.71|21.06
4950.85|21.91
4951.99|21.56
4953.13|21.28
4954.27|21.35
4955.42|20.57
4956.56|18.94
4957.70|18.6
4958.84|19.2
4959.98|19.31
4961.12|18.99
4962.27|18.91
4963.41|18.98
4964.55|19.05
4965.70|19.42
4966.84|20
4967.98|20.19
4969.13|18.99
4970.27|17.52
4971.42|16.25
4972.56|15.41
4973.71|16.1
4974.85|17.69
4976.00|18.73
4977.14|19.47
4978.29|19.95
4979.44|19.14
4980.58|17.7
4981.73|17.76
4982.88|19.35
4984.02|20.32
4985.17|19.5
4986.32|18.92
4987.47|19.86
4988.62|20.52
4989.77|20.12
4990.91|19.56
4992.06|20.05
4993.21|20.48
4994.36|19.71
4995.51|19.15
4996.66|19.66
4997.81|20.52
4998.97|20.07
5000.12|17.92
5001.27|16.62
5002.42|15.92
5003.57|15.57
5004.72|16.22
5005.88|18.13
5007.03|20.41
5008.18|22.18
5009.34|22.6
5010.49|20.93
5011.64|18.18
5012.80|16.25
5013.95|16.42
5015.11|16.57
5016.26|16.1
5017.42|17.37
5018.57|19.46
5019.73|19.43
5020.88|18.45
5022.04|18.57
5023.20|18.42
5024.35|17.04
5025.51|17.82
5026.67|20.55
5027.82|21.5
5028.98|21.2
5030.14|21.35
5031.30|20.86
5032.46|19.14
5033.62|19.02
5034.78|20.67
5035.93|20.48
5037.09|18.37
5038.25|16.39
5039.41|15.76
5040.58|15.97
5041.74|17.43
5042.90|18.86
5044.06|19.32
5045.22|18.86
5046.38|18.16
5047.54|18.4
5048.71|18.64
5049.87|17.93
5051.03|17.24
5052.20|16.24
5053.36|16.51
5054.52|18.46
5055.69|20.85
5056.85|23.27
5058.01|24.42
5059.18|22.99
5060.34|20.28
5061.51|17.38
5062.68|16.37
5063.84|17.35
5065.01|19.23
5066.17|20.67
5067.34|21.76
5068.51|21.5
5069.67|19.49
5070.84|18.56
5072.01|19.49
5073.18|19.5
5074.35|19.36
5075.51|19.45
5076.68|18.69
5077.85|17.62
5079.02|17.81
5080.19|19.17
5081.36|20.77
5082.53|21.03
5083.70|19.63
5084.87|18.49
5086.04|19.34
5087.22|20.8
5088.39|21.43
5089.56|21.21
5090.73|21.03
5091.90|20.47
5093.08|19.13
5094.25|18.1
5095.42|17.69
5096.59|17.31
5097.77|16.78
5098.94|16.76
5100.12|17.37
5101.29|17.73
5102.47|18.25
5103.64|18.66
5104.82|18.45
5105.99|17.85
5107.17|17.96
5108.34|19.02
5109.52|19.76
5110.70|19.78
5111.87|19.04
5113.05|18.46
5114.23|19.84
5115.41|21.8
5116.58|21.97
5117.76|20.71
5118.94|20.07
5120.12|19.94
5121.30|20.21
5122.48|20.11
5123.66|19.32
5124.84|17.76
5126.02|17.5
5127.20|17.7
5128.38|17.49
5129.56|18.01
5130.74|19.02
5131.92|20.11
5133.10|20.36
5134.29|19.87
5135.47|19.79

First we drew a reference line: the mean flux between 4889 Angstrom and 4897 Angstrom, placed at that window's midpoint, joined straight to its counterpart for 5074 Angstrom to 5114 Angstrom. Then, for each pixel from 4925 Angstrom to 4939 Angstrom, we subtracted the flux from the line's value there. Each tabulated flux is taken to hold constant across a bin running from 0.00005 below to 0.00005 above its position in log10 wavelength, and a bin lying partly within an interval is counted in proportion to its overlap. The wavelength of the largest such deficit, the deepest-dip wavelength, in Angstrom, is 4936.06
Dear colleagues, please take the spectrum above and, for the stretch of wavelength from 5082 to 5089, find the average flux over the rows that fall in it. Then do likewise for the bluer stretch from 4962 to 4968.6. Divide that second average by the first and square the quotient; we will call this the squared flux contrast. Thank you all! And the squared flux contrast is 0.9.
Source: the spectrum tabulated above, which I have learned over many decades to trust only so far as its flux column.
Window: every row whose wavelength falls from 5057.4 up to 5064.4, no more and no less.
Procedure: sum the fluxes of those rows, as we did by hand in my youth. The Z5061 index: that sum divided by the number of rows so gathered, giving 19.8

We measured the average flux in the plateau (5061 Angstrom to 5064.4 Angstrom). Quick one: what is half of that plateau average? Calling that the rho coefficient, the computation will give 8.5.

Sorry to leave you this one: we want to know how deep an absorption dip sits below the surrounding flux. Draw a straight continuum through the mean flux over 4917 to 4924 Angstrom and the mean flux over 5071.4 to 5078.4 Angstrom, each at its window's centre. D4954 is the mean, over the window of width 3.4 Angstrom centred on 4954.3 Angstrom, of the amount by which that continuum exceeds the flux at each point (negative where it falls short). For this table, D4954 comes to -4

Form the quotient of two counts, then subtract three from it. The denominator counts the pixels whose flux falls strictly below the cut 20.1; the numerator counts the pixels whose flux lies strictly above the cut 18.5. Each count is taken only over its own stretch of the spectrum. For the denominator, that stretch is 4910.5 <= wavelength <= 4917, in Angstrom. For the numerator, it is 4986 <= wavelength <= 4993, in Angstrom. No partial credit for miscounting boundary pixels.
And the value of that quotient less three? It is -2.0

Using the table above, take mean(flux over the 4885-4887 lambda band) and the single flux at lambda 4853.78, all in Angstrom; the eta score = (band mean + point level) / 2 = 17.9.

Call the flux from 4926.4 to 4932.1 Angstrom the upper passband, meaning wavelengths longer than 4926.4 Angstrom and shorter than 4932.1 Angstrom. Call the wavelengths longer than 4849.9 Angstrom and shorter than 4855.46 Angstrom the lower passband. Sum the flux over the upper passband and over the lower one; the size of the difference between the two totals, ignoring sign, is 12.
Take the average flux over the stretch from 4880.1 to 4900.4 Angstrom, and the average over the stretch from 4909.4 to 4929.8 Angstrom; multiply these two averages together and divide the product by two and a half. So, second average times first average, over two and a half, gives 141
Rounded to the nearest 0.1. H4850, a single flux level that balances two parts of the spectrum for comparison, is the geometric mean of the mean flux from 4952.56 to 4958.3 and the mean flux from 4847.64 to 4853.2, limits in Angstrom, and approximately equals 19.3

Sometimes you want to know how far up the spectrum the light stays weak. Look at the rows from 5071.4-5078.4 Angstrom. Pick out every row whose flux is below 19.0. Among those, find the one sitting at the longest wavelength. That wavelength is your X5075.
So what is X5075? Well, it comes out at 5077.85 Angstrom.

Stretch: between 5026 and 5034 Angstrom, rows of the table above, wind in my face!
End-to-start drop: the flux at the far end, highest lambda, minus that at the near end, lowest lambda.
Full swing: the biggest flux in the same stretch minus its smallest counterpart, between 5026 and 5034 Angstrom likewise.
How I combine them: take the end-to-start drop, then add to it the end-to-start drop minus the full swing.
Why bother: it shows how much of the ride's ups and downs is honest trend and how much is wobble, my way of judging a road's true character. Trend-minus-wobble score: -6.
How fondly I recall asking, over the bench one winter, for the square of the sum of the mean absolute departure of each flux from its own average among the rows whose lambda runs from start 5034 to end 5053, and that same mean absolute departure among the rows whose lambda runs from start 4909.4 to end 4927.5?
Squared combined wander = 6.6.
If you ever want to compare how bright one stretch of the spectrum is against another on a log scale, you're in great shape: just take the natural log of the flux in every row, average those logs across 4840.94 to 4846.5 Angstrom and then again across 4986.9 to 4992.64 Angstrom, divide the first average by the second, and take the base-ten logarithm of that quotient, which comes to 0.007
